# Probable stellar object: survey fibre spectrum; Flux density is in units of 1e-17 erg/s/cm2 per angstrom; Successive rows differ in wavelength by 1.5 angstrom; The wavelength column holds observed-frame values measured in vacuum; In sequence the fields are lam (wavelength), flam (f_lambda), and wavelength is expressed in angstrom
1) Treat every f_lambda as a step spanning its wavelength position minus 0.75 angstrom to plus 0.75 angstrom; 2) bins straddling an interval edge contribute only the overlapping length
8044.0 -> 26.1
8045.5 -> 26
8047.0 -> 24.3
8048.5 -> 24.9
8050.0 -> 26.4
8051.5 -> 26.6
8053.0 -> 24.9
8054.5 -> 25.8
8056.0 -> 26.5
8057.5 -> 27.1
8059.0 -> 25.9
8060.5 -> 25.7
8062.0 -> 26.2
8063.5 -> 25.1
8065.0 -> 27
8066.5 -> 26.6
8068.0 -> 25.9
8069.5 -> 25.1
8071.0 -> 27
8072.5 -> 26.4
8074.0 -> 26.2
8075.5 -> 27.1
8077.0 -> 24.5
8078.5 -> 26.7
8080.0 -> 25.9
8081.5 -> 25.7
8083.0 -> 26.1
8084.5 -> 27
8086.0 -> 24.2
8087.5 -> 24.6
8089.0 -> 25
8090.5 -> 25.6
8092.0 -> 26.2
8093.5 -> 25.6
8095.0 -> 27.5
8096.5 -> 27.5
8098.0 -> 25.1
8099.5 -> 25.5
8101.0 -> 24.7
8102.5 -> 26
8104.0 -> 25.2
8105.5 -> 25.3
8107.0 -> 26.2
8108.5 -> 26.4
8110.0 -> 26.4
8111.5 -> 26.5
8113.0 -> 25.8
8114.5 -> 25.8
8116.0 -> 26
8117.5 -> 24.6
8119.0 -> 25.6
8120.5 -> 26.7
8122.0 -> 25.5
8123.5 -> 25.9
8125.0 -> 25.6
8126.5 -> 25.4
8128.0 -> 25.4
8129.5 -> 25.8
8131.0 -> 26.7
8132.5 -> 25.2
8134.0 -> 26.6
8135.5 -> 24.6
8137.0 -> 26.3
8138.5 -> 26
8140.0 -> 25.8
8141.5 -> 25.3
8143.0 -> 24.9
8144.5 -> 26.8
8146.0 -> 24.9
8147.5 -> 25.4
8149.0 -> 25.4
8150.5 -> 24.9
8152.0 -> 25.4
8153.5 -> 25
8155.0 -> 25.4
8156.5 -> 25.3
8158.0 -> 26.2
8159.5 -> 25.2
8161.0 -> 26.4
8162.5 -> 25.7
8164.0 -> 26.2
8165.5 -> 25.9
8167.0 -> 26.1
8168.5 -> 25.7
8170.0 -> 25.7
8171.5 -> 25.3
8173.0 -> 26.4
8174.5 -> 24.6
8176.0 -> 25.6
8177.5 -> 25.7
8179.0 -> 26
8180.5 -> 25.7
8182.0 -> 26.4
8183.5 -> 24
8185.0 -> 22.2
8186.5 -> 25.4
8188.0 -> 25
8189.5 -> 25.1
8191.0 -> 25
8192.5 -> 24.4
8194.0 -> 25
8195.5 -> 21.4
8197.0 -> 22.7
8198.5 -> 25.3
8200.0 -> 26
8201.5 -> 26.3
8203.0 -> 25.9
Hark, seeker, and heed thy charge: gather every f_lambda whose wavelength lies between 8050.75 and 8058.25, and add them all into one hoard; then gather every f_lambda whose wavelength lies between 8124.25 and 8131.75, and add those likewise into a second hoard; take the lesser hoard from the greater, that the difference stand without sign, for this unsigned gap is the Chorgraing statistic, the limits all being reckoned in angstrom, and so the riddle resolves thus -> 2.0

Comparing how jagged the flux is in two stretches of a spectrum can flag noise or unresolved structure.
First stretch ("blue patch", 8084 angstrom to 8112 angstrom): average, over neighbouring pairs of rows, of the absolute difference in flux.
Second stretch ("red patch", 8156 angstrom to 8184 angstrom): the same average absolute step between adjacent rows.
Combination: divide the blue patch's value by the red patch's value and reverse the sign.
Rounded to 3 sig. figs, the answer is -1.08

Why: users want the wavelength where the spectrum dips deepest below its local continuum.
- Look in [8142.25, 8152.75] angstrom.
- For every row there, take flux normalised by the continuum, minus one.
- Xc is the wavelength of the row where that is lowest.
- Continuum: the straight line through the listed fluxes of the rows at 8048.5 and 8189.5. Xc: 8150.5 angstrom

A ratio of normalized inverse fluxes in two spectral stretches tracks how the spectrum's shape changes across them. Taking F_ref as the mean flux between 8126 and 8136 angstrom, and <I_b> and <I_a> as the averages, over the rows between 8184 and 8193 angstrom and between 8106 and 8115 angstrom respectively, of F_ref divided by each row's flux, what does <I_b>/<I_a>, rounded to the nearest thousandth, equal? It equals 1.070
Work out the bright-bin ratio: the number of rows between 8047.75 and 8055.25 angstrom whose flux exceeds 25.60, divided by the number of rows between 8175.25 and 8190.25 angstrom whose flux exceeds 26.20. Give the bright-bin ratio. 3.0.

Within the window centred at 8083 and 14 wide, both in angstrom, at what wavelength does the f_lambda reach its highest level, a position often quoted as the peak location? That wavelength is 8084.5 angstrom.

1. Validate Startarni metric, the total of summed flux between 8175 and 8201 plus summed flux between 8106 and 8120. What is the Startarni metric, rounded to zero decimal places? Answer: 654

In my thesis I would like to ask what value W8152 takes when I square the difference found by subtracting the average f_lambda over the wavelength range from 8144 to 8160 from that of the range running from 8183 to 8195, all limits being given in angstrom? 0.9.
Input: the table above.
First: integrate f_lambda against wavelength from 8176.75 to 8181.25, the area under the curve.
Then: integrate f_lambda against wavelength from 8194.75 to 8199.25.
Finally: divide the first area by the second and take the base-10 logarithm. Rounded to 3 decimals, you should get 0.047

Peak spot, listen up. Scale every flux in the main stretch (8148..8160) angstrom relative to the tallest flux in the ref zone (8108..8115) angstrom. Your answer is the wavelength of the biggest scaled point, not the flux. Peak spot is 8158.0 angstrom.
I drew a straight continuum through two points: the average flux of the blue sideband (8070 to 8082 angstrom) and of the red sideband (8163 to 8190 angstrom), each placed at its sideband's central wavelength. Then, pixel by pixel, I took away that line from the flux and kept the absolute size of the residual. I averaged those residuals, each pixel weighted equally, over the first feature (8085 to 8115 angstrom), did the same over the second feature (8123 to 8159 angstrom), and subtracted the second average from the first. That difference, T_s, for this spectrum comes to 0.25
